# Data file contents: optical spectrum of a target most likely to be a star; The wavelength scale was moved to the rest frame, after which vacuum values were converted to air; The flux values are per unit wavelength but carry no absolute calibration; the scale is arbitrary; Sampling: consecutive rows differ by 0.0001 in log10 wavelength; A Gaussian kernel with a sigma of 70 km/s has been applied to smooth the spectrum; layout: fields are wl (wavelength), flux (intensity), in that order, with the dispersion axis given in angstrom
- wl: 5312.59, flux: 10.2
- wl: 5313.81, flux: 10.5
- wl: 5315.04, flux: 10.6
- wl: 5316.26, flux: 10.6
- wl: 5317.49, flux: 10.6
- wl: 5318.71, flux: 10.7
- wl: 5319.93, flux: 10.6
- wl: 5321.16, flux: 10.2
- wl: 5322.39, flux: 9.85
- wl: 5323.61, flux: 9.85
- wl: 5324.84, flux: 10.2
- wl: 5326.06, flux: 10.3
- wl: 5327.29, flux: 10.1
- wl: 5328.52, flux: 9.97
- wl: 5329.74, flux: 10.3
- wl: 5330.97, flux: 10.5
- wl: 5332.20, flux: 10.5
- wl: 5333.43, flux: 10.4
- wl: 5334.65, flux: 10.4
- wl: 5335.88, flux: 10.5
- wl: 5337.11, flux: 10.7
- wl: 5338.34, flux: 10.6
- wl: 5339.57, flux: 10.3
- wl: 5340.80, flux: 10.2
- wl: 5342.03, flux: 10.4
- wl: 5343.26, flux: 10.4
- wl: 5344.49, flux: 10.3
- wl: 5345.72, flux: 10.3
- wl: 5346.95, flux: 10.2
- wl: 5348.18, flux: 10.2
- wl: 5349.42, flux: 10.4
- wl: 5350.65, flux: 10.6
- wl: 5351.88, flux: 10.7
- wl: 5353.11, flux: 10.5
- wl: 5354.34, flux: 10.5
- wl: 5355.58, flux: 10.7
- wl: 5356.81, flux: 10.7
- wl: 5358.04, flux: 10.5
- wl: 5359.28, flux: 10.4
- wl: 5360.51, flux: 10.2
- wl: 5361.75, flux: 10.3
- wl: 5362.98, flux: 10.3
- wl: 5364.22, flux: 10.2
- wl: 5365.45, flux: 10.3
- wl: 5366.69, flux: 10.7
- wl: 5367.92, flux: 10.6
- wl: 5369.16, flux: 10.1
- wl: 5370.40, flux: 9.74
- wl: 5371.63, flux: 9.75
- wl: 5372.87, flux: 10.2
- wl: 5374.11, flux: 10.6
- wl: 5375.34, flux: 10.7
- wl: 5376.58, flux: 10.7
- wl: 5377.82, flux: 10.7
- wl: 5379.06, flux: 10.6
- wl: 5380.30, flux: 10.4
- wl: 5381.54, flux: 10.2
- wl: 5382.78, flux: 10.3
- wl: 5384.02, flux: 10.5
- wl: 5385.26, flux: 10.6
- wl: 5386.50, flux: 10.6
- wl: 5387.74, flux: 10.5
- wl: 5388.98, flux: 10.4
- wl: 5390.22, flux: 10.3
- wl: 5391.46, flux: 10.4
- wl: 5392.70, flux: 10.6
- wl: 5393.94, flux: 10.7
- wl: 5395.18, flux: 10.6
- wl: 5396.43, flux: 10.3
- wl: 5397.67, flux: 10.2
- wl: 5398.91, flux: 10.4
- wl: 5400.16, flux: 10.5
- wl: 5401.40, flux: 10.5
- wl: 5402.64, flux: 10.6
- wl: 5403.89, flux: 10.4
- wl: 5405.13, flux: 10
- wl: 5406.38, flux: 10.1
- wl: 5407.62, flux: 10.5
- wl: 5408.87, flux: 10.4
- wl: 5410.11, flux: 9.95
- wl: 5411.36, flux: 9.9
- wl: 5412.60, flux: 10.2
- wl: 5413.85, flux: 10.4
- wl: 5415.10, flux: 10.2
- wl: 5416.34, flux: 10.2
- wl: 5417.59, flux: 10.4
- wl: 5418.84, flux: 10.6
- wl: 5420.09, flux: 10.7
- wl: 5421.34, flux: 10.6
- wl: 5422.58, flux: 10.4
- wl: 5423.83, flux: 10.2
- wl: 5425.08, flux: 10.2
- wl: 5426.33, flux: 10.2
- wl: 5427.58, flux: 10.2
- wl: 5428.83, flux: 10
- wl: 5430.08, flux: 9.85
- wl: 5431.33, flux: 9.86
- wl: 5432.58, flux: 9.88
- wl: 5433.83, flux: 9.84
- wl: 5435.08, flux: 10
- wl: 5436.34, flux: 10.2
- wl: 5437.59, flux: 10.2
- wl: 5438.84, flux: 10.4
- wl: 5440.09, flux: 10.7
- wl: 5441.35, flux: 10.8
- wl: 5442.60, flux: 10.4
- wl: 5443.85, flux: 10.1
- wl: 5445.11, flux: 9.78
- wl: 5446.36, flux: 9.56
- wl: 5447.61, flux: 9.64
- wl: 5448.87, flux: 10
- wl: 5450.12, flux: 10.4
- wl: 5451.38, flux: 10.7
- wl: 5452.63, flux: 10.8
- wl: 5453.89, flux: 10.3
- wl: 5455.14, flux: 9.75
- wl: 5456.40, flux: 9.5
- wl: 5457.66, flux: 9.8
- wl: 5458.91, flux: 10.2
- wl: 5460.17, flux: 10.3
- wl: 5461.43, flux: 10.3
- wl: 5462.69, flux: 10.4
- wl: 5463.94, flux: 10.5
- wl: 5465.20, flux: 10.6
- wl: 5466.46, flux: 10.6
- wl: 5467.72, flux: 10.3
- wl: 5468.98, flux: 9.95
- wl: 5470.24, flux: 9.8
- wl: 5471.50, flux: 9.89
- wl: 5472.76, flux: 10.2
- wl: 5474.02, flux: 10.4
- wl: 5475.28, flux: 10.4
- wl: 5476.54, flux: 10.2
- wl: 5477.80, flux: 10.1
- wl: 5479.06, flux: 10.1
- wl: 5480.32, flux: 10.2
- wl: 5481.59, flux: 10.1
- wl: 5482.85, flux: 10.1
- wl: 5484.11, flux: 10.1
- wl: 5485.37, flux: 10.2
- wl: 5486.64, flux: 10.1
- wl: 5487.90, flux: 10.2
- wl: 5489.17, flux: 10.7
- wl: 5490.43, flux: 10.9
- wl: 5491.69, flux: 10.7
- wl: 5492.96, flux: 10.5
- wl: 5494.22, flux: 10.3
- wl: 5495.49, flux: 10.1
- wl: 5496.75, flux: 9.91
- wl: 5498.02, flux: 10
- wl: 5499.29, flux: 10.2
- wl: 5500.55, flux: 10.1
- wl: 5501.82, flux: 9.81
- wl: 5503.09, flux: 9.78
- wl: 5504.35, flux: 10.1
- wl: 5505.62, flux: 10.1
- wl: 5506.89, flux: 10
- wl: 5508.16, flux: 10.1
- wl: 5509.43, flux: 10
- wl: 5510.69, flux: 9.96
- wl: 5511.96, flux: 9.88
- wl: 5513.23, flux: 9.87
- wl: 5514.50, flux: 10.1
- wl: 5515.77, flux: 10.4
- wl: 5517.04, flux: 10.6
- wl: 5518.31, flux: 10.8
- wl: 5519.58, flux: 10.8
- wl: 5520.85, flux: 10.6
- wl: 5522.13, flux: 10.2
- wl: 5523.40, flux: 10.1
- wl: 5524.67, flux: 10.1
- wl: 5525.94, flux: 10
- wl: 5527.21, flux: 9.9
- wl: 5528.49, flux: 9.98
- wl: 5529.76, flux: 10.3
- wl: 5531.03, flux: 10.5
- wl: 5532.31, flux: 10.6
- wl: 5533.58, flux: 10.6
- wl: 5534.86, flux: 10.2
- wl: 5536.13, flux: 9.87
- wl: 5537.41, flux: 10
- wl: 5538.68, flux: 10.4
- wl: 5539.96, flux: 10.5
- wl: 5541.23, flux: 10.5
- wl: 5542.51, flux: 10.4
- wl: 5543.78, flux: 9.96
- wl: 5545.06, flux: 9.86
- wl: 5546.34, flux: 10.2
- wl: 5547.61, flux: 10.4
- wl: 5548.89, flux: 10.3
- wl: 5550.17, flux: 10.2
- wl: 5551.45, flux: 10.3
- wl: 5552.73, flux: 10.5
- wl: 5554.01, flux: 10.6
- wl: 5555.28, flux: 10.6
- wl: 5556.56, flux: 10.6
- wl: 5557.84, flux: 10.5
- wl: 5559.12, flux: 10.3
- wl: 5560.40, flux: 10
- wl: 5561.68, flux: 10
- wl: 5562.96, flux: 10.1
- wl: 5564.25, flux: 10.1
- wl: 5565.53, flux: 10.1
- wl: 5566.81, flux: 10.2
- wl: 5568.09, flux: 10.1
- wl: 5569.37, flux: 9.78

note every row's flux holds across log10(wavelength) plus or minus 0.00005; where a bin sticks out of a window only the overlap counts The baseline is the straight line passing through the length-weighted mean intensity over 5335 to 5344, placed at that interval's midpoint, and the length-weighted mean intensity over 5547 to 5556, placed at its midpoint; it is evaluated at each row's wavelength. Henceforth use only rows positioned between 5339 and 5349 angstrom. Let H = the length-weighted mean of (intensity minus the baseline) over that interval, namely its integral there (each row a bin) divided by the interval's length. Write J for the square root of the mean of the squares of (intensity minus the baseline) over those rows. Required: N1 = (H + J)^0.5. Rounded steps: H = -0.14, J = 0.17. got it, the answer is 0.15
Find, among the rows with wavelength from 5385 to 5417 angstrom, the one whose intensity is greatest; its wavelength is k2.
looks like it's 5393.94 angstrom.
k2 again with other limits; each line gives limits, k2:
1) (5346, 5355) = 5351.88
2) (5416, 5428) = 5420.09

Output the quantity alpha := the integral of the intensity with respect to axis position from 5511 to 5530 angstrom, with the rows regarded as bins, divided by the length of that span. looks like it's 10.2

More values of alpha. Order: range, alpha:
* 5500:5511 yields 10.0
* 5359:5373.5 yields 10.2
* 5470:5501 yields 10.2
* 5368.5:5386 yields 10.4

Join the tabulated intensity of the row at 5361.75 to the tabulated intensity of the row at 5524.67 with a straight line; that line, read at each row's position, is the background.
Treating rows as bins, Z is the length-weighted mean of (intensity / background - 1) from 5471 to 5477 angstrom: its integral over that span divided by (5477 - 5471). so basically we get 0.006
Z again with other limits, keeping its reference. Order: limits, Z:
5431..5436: -0.029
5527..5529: -0.015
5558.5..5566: 0.005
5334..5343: 0.011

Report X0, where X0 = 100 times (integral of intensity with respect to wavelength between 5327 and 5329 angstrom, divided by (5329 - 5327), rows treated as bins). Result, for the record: 1001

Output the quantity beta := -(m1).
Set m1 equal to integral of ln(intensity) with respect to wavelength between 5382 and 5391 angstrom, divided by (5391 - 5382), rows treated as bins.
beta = -2.35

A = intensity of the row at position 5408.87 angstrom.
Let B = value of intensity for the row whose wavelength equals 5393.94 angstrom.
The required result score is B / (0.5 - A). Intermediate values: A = 10.4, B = 10.7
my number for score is -1.08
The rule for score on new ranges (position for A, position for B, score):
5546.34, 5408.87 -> -1.07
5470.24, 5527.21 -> -1.06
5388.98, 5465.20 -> -1.07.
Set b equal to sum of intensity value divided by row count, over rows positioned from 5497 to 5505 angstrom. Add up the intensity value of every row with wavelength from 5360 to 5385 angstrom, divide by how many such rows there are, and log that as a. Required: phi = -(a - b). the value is -0.36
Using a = 10.4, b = 10.0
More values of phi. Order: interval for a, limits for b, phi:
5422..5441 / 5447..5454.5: 0.16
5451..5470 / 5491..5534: -0.06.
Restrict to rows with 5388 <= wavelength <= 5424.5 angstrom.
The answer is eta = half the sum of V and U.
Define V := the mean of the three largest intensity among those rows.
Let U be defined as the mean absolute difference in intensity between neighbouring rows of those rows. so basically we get 5.42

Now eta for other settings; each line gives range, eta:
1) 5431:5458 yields 5.50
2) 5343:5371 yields 5.42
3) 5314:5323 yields 5.40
